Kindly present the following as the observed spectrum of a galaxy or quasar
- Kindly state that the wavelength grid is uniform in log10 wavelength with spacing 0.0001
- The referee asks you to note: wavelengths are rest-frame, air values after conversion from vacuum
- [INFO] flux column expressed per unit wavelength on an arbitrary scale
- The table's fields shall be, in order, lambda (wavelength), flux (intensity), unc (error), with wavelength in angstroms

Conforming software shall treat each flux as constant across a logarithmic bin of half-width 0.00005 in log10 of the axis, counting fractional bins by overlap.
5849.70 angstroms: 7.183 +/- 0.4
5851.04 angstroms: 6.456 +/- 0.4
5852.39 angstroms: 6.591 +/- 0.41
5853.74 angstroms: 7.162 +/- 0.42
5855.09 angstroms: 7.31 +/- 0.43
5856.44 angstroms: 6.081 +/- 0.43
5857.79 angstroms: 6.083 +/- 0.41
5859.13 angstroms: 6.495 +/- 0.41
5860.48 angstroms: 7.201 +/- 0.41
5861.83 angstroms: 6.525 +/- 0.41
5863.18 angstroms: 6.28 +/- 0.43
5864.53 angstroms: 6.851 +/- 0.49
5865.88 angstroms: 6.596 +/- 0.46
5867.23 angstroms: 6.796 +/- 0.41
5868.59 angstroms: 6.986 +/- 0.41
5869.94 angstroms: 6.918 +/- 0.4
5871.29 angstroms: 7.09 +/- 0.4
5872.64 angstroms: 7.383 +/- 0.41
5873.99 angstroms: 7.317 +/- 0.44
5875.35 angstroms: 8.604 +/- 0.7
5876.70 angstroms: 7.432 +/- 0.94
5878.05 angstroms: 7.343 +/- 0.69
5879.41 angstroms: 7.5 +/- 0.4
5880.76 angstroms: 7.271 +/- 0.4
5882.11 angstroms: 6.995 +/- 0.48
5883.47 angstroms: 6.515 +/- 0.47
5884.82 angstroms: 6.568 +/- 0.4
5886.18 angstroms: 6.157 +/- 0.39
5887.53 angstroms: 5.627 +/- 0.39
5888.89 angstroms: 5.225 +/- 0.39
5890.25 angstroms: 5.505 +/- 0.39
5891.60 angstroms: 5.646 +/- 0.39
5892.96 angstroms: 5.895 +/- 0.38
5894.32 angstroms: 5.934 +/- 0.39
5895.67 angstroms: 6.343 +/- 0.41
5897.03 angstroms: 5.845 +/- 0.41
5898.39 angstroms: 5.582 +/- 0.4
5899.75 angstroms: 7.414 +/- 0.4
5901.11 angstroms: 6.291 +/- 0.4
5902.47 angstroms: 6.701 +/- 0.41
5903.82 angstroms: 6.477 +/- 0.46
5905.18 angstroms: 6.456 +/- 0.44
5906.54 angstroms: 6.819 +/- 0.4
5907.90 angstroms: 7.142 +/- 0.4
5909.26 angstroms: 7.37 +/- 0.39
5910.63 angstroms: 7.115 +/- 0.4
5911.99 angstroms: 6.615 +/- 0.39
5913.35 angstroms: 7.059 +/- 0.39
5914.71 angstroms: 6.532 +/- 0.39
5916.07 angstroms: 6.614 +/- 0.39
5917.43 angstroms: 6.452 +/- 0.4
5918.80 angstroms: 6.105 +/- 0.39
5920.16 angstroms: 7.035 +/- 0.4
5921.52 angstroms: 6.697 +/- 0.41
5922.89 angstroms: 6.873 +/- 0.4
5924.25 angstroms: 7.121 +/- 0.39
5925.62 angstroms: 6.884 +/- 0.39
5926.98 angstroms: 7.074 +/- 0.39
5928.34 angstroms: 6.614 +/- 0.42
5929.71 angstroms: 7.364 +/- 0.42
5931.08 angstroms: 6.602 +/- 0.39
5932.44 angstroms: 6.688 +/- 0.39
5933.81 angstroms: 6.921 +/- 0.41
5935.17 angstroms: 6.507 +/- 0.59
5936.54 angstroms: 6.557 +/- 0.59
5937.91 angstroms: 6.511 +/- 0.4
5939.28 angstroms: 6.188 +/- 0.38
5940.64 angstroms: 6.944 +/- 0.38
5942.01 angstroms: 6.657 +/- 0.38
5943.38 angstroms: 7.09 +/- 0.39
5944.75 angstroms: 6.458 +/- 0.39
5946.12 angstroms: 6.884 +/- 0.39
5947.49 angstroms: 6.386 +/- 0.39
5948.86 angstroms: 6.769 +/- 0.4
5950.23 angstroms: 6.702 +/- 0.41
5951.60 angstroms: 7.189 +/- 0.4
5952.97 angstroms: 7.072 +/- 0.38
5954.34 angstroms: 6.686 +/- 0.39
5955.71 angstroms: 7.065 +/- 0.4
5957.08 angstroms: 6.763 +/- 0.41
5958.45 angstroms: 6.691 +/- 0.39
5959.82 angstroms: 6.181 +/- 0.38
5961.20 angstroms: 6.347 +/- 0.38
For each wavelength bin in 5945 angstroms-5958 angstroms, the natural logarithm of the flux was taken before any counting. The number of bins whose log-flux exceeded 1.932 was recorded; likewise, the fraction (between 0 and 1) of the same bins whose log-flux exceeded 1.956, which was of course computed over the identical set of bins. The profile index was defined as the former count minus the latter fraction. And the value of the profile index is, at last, 2.8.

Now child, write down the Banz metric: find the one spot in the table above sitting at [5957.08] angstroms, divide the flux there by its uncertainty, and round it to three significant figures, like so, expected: 16.5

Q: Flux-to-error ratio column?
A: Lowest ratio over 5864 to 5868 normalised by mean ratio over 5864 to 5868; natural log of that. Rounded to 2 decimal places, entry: -0.07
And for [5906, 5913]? -0.04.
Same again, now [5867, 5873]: -0.04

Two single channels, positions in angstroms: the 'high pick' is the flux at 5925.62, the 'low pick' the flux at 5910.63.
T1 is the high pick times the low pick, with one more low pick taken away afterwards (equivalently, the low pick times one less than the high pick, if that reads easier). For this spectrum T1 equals 42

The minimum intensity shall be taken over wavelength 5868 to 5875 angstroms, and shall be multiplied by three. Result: 20.8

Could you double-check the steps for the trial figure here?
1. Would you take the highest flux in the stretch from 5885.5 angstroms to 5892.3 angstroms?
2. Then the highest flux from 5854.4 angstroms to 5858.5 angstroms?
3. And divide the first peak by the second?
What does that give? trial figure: 0.84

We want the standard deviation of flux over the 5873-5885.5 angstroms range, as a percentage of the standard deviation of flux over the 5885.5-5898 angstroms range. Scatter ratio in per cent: 180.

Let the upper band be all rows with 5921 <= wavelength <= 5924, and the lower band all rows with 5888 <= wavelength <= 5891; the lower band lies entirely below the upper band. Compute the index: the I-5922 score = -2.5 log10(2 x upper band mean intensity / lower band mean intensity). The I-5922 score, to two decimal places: -1.01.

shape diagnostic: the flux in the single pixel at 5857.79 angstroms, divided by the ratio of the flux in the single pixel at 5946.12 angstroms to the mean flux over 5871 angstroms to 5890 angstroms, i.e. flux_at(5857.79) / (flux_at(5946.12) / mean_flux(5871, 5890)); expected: 6.1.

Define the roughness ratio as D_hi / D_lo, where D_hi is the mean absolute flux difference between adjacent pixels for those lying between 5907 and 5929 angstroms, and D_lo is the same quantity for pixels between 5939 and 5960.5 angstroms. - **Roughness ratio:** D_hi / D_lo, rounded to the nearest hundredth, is 0.89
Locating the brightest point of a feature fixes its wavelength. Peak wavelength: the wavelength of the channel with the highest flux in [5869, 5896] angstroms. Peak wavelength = 5875.35 angstroms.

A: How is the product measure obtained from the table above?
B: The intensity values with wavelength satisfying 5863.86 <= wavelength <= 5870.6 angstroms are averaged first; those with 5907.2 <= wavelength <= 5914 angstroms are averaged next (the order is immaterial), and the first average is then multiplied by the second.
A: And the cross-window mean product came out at 48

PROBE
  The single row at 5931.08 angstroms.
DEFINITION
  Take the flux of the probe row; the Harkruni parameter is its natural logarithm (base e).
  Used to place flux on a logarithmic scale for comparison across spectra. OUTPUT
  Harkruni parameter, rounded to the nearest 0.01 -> 1.89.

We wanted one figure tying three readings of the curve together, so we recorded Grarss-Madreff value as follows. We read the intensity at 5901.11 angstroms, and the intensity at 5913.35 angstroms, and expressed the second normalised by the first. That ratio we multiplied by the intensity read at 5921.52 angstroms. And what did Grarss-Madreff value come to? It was 7.5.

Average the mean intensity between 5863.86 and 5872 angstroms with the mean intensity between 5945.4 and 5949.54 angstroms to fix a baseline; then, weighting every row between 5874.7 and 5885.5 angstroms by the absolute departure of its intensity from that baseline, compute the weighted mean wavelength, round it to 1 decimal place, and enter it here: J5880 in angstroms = 5878.1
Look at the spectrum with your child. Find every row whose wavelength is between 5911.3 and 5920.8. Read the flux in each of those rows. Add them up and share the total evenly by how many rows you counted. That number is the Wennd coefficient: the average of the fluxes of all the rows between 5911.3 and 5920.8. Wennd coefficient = 6.63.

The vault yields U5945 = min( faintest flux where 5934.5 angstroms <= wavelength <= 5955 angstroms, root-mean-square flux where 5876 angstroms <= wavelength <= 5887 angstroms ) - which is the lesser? 6.2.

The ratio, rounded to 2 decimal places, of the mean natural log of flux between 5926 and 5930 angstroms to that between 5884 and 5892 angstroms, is 1.11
